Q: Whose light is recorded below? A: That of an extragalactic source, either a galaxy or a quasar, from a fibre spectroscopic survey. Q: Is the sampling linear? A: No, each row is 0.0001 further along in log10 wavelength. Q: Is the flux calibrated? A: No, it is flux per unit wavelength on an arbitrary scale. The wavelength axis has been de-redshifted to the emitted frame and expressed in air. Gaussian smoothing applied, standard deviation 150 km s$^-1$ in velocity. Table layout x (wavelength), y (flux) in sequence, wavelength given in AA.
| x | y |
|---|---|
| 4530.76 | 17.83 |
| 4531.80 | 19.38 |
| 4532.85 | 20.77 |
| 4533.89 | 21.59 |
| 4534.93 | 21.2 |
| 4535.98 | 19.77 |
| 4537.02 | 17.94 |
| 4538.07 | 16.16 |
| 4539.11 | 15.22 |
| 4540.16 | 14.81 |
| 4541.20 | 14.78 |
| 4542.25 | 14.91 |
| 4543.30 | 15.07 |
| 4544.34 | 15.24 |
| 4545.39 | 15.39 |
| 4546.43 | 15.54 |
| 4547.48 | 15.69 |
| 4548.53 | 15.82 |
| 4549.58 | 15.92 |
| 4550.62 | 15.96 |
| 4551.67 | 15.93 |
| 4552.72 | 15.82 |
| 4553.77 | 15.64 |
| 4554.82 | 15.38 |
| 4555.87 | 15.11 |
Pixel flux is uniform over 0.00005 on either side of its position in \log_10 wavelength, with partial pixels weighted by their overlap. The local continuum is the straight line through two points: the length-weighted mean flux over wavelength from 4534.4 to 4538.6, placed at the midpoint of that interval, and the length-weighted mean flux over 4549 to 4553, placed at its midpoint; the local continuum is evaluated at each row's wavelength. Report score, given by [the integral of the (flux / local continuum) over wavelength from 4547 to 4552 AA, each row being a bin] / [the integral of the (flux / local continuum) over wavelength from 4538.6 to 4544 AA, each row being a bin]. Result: 1.08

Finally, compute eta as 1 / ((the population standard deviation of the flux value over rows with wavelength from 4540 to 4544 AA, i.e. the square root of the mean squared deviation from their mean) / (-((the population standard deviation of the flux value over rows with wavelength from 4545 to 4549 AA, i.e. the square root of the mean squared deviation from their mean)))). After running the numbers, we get -1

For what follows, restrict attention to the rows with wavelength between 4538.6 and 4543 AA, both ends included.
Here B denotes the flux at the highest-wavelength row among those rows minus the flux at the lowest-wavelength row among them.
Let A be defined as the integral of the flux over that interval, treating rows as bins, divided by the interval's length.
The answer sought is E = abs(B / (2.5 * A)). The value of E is 0.008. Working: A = 14.9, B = -0.31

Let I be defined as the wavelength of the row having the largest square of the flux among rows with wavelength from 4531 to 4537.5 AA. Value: 4533.89 AA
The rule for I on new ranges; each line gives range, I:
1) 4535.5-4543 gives 4535.98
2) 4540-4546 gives 4545.39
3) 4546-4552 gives 4550.62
